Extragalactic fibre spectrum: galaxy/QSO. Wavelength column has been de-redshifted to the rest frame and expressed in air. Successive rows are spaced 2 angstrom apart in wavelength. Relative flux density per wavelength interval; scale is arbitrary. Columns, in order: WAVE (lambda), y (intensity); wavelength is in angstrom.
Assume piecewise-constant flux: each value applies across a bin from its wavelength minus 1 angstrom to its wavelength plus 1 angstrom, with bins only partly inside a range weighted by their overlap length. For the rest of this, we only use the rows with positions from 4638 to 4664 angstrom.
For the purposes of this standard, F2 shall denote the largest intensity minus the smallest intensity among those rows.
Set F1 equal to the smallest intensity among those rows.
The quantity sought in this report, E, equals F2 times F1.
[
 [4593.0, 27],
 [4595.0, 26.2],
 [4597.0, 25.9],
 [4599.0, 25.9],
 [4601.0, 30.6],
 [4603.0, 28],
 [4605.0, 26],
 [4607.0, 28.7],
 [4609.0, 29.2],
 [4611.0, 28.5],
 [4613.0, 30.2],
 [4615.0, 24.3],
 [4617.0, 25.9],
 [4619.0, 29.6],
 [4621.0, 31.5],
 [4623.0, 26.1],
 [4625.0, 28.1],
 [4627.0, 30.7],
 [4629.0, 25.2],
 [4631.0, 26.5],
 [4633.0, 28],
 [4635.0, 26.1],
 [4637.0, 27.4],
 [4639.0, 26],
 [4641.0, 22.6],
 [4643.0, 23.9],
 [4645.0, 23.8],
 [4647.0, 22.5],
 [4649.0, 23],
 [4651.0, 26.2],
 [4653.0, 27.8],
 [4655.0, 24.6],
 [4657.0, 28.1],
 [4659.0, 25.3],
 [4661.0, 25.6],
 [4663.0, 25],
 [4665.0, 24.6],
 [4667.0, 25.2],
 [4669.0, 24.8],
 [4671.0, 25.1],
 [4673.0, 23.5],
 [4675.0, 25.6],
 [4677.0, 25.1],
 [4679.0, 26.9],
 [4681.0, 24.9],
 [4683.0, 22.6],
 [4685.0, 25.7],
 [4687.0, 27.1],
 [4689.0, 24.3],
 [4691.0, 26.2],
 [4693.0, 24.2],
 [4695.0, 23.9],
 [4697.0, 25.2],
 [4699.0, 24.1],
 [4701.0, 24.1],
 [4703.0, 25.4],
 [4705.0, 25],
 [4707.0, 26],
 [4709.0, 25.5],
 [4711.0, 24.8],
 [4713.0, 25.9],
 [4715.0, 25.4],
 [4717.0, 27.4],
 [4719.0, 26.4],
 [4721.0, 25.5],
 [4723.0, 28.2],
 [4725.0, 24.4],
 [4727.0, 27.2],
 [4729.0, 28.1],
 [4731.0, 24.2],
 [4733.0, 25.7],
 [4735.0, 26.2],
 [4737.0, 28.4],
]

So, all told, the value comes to 126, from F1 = 22.5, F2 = 5.6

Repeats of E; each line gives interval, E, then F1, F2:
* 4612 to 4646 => 201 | 22.6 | 8.9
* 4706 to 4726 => 93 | 24.4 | 3.8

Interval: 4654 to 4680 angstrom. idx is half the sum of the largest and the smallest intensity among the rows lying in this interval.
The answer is 25.8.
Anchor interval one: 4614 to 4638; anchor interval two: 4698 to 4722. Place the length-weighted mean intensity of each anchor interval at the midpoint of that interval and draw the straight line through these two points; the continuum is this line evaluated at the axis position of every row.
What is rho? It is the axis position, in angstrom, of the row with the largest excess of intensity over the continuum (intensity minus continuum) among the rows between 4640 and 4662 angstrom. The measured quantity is 4657.0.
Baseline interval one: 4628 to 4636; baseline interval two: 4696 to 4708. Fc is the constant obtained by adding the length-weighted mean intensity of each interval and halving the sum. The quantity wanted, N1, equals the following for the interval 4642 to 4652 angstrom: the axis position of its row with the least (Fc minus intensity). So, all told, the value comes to 4651.0 angstrom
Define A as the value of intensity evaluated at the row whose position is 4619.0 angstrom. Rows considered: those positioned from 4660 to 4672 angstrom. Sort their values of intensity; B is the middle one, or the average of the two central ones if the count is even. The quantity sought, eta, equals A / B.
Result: 1.18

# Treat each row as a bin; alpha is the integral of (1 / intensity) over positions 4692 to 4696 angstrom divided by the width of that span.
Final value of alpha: 0.0416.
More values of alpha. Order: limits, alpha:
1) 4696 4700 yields 0.0406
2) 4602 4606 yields 0.0371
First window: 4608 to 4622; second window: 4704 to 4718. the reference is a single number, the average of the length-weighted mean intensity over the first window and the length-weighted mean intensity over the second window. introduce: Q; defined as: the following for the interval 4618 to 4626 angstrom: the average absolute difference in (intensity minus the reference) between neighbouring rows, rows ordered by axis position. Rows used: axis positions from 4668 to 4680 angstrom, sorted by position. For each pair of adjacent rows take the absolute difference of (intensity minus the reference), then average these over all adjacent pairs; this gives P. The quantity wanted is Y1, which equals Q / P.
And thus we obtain 2.5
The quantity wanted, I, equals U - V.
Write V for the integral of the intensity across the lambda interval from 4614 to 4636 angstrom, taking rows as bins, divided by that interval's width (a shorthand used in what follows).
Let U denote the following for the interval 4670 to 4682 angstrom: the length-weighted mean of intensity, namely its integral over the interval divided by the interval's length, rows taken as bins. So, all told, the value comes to -2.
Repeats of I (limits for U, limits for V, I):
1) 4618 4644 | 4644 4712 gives 2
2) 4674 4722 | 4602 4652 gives -1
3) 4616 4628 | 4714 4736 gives 2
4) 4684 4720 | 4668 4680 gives 0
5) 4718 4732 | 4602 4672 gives 0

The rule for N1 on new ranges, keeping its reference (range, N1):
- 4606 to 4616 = 4613.0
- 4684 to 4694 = 4687.0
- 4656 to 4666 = 4657.0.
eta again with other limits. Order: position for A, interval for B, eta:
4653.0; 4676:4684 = 1.11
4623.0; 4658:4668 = 1.04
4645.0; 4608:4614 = 0.82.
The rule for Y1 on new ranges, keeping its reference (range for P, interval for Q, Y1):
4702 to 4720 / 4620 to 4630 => 4.3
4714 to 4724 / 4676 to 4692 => 1.3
